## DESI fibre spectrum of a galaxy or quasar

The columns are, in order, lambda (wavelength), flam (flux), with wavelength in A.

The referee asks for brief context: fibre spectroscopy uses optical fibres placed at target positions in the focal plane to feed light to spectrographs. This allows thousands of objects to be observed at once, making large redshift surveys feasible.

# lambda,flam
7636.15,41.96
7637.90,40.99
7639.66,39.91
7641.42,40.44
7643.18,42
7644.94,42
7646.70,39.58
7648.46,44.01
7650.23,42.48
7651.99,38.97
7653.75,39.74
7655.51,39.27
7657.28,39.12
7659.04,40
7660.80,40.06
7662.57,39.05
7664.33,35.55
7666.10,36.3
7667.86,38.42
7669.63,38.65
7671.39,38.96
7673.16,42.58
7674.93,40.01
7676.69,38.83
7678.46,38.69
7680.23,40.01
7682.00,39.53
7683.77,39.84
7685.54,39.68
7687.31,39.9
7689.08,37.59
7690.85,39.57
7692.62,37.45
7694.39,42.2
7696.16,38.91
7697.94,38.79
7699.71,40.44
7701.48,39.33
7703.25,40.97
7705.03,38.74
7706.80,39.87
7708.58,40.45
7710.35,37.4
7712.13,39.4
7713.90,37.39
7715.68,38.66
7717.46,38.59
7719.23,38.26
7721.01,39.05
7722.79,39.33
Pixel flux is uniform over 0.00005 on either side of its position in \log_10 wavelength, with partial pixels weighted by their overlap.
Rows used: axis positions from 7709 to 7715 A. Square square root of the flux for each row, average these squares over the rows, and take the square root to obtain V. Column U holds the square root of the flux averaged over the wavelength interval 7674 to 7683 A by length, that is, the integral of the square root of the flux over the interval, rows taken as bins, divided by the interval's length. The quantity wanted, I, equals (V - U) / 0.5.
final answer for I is -0.2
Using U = 6.28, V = 6.170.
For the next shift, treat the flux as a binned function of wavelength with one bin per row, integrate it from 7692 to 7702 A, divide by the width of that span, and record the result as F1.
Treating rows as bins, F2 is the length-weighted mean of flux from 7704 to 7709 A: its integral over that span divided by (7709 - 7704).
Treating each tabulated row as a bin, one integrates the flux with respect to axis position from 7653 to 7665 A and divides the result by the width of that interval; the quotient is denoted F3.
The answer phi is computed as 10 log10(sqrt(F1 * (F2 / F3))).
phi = 8.02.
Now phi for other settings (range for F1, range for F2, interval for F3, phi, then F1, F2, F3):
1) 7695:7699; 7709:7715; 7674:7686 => 7.89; 39.1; 38.3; 39.5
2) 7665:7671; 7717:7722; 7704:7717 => 7.88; 37.8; 38.7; 38.8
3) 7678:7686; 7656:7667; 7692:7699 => 7.93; 39.6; 38.4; 39.4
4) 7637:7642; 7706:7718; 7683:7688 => 7.98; 40.5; 38.8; 39.8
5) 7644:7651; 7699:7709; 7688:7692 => 8.19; 42.0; 39.9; 38.6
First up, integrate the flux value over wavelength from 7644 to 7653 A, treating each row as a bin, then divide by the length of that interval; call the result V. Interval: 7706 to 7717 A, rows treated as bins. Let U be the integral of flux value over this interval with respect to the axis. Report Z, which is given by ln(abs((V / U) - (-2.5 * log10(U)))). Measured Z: 1.90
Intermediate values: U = 427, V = 41.4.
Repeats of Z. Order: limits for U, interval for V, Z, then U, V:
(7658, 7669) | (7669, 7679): 1.90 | 421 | 39.7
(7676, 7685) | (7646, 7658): 1.87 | 354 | 40.5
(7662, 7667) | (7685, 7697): 1.77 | 184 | 39.3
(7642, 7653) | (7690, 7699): 1.91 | 456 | 39.4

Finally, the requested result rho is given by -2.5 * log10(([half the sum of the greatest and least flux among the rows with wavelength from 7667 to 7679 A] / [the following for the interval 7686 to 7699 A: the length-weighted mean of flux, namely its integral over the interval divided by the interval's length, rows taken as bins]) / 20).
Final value 3.218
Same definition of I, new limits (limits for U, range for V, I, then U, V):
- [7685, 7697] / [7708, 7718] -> -0.1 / 6.27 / 6.217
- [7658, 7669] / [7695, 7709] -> 0.2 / 6.18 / 6.300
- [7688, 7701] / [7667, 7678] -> 0.0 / 6.27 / 6.291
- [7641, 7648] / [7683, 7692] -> -0.3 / 6.42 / 6.270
